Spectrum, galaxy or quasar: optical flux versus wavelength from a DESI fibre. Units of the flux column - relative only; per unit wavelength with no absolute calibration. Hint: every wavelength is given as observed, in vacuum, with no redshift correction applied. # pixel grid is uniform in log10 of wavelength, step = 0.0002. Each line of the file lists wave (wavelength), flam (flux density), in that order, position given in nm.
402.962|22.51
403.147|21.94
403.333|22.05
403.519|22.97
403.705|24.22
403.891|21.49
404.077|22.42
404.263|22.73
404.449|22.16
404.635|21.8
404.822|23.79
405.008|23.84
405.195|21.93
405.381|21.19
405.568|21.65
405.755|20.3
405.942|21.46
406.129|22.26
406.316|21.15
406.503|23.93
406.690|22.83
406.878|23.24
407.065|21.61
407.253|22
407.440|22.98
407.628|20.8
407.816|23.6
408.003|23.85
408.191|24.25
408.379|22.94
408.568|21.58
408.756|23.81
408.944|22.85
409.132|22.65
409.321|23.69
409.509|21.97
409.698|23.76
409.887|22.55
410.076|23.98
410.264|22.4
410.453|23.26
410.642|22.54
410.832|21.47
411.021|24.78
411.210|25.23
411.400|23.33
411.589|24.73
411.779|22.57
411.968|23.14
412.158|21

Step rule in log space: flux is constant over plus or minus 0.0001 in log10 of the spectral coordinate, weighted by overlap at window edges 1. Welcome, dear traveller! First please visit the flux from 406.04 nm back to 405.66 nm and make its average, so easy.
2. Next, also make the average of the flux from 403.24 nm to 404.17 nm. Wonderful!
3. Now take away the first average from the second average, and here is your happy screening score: 1.7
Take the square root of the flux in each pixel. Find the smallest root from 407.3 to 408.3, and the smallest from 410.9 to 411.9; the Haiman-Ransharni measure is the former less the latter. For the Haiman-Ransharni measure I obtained -0.19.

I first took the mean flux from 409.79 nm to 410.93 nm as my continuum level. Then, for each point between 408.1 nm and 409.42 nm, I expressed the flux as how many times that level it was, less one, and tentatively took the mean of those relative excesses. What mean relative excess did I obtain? 0.018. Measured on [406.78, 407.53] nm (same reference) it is -0.011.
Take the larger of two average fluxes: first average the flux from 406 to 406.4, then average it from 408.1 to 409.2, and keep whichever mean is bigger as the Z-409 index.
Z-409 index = 23.0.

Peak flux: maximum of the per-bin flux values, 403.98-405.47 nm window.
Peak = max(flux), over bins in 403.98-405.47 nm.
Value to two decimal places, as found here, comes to 23.84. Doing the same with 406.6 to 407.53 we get 23.24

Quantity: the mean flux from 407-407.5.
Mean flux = 22.2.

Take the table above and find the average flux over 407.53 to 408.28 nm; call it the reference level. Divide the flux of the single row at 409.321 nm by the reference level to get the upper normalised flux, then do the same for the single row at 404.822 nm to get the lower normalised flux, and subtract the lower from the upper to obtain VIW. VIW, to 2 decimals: 0.00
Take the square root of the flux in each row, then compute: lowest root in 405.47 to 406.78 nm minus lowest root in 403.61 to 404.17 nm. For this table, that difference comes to -0.13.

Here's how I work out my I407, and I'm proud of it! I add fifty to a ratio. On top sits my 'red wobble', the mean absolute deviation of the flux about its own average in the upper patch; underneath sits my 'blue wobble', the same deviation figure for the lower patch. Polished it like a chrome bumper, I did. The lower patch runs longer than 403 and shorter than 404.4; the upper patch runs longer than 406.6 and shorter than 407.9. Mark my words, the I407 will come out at 51.3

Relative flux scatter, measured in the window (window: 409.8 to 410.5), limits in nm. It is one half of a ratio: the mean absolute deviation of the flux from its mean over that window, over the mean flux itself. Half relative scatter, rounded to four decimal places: 0.0124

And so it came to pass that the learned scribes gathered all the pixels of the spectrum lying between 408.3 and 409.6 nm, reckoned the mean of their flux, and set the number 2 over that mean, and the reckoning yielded 0.0878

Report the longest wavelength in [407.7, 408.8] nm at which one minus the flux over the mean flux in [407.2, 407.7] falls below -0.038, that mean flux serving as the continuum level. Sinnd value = 408.756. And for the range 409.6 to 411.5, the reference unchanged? 411.400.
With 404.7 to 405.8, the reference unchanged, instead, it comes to 405.008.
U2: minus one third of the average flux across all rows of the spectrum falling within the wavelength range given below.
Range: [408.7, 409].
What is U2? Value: -7.78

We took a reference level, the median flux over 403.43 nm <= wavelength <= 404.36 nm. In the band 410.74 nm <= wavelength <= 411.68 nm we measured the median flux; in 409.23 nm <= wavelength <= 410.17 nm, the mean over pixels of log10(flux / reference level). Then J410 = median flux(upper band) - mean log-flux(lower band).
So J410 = 24.7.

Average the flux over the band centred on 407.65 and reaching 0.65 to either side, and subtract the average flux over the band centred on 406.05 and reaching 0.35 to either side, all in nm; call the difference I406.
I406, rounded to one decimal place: 1.4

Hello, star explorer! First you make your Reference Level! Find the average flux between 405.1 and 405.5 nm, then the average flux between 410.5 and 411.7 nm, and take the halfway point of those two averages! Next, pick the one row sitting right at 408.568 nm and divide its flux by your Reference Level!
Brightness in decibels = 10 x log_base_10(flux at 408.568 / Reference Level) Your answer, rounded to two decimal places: -0.20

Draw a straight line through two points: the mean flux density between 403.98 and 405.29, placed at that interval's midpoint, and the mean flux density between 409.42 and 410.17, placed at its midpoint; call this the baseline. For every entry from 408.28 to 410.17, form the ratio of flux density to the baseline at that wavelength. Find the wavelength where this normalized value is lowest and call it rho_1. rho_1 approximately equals 408.568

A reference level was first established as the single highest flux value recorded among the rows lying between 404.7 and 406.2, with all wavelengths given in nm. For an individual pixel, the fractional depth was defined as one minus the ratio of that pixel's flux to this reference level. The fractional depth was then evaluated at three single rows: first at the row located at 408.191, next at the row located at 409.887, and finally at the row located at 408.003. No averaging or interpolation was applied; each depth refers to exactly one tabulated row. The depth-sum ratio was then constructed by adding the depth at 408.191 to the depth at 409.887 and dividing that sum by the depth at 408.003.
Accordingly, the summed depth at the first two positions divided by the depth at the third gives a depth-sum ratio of -88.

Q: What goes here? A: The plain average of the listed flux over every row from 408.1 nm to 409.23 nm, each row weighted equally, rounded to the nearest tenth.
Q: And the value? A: 23.0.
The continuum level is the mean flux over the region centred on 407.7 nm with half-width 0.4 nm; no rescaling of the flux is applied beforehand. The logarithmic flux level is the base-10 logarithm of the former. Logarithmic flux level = 1.36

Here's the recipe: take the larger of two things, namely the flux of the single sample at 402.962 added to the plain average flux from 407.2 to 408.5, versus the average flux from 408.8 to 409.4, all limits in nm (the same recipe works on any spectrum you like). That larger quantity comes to 45.4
